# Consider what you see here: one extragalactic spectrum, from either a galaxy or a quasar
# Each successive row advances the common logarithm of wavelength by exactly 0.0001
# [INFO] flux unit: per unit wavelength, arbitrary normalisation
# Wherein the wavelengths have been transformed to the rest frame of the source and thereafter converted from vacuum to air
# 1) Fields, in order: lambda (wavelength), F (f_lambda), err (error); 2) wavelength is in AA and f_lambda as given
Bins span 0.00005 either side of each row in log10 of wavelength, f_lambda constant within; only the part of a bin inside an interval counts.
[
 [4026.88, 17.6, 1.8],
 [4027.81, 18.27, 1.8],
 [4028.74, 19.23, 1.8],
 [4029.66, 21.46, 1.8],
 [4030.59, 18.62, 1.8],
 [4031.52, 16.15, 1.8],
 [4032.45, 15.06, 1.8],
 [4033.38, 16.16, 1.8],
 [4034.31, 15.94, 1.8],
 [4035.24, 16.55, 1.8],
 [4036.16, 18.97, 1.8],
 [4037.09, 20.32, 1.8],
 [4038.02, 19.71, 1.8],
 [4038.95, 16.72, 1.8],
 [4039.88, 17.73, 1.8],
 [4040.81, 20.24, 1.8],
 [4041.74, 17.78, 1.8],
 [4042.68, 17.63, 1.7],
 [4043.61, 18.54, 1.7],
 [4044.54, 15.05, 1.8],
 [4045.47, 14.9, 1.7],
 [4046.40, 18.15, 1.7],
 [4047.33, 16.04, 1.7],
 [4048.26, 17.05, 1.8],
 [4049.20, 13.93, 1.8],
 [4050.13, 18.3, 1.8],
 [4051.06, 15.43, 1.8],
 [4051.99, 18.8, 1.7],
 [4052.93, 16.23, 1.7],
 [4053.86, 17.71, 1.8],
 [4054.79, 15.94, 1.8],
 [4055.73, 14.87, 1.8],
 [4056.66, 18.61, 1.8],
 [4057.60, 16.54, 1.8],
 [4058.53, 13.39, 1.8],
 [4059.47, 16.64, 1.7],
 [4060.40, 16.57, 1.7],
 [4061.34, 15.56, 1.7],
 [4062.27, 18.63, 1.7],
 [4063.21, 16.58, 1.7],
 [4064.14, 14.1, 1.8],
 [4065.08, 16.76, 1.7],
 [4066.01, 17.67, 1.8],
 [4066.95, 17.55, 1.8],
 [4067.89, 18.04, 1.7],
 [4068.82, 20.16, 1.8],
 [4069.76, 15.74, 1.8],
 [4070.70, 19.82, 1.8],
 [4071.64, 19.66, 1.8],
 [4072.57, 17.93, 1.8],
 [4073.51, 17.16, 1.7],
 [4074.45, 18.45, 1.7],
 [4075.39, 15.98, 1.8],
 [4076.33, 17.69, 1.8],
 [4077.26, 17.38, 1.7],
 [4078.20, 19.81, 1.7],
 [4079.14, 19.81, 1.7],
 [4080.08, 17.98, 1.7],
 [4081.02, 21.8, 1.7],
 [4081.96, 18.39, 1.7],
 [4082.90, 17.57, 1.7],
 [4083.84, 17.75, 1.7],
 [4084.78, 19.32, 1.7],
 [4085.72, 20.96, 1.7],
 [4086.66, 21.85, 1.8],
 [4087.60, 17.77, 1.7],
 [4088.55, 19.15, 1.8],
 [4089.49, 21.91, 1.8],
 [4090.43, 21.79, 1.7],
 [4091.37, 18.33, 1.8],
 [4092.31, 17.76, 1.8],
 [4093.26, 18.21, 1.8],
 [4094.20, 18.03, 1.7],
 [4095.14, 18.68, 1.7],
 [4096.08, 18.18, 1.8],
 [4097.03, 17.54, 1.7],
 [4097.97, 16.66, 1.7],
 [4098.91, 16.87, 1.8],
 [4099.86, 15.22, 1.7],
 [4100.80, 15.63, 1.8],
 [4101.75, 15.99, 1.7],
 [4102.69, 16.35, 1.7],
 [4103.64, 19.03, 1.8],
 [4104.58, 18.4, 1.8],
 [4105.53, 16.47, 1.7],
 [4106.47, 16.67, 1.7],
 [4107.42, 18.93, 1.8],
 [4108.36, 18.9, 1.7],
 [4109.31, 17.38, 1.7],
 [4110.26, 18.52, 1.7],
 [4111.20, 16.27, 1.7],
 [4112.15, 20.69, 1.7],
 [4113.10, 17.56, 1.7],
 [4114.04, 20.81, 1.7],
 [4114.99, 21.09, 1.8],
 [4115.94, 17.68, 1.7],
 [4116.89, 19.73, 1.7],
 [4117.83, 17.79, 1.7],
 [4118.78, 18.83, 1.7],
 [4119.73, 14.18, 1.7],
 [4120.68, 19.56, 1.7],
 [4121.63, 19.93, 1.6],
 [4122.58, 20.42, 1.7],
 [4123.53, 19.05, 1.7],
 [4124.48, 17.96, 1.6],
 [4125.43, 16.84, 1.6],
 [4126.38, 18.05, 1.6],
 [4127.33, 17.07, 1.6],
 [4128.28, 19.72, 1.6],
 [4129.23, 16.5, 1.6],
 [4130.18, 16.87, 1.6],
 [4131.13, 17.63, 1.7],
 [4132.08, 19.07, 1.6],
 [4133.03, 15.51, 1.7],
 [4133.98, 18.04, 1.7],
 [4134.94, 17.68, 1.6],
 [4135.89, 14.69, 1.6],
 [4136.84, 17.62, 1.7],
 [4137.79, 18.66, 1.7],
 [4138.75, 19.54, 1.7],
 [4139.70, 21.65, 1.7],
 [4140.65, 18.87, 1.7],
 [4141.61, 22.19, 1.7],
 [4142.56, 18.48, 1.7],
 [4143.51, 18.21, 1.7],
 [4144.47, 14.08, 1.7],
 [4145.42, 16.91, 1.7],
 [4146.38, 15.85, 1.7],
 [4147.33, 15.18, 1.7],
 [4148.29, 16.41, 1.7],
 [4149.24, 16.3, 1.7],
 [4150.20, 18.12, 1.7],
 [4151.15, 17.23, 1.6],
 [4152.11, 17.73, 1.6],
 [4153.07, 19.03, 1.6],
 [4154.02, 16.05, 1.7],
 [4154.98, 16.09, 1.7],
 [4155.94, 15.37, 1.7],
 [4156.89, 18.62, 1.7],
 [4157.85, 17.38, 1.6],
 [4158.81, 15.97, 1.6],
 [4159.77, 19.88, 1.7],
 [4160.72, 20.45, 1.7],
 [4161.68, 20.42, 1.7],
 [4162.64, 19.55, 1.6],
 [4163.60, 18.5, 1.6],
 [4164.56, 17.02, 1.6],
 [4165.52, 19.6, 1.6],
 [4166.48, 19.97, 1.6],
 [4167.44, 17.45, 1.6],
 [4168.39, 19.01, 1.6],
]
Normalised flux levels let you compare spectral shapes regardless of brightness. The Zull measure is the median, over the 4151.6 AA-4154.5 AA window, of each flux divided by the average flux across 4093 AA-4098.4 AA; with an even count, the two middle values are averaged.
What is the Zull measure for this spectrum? 0.99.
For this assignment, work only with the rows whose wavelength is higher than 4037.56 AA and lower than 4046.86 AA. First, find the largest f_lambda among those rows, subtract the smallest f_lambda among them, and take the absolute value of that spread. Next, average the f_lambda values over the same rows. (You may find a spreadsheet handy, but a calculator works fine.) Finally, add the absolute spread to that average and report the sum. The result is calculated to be 23.0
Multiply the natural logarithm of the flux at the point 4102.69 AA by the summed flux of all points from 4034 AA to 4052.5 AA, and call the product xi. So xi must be 972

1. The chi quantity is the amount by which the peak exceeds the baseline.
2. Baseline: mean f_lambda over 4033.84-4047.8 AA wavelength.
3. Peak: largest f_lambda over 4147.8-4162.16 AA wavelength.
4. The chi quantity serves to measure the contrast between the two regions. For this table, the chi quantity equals 2.8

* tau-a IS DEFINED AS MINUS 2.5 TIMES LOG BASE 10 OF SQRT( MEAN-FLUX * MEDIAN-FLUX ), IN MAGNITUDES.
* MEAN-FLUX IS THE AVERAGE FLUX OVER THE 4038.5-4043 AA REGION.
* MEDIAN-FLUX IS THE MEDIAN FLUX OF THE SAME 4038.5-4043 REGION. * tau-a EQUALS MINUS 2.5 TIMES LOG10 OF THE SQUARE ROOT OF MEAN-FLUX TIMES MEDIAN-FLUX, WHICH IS -3.13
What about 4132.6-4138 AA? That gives -3.10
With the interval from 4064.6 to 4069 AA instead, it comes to -3.13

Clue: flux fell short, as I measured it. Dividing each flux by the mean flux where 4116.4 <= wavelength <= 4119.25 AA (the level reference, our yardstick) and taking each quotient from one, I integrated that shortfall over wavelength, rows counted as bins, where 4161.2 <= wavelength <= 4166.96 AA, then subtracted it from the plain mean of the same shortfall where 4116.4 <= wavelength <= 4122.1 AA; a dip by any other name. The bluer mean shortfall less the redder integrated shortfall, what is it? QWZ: 0.14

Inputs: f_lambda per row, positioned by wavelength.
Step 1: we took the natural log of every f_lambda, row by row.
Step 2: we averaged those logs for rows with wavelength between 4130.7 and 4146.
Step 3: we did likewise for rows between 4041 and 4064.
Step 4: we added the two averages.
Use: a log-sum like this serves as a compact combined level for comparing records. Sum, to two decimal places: 5.69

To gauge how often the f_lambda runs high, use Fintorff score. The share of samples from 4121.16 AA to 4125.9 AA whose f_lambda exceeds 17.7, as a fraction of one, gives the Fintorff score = 0.80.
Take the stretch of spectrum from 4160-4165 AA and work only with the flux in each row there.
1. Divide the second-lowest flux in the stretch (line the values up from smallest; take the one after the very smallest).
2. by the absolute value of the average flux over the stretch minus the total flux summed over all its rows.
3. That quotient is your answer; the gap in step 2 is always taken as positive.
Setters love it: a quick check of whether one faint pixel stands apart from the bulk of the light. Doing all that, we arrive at 0.241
